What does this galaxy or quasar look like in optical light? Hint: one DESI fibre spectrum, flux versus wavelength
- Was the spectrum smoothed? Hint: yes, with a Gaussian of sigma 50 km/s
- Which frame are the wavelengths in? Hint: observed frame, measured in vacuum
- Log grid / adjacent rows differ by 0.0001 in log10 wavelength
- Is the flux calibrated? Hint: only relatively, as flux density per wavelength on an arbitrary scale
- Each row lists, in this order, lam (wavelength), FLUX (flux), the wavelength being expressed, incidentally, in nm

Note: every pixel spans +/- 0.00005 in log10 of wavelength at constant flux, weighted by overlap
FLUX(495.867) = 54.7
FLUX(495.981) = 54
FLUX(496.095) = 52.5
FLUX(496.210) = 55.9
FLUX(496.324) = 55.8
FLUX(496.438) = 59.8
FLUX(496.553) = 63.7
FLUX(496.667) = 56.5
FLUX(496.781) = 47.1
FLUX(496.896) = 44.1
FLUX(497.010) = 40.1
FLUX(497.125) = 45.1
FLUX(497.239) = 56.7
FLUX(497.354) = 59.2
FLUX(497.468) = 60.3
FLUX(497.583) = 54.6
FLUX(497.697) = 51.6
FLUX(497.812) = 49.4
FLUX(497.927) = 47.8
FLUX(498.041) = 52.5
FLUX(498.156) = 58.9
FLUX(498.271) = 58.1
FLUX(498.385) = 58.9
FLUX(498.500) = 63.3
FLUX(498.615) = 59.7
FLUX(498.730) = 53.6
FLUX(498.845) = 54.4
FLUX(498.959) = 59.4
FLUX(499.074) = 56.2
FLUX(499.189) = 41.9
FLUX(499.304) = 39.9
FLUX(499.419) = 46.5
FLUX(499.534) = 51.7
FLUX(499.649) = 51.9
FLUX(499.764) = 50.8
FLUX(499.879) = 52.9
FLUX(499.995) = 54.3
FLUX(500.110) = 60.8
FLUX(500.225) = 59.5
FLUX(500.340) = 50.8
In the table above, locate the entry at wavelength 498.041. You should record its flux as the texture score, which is 52.5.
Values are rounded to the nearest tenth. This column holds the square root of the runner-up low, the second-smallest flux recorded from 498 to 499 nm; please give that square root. 7.3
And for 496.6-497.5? 6.6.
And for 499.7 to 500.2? 7.3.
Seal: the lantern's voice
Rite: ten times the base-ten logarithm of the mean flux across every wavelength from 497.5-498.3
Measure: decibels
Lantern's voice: 17.3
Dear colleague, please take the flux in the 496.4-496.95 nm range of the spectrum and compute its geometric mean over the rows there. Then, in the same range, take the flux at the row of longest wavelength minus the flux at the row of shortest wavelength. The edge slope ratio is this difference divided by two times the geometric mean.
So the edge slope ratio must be -0.15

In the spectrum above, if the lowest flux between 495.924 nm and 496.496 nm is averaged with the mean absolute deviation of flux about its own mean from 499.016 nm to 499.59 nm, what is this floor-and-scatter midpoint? 29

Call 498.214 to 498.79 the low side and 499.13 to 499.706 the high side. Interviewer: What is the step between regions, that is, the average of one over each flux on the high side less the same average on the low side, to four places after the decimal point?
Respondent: 0.0047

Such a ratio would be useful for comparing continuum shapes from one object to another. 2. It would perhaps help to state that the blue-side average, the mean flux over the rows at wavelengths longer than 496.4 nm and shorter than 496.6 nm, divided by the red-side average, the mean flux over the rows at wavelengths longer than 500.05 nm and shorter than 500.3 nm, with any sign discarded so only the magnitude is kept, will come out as 1.03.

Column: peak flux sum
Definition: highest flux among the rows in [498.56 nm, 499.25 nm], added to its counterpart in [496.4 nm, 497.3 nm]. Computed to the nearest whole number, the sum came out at 123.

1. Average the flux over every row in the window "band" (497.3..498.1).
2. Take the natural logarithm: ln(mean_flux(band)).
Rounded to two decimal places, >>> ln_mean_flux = 3.98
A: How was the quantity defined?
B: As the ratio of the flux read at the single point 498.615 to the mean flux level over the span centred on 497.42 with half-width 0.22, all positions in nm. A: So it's 1.03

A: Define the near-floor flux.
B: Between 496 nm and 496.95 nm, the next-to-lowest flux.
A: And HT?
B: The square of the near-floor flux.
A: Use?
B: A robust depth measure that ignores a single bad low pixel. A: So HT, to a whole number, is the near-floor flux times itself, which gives 2218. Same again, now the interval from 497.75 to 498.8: 2440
